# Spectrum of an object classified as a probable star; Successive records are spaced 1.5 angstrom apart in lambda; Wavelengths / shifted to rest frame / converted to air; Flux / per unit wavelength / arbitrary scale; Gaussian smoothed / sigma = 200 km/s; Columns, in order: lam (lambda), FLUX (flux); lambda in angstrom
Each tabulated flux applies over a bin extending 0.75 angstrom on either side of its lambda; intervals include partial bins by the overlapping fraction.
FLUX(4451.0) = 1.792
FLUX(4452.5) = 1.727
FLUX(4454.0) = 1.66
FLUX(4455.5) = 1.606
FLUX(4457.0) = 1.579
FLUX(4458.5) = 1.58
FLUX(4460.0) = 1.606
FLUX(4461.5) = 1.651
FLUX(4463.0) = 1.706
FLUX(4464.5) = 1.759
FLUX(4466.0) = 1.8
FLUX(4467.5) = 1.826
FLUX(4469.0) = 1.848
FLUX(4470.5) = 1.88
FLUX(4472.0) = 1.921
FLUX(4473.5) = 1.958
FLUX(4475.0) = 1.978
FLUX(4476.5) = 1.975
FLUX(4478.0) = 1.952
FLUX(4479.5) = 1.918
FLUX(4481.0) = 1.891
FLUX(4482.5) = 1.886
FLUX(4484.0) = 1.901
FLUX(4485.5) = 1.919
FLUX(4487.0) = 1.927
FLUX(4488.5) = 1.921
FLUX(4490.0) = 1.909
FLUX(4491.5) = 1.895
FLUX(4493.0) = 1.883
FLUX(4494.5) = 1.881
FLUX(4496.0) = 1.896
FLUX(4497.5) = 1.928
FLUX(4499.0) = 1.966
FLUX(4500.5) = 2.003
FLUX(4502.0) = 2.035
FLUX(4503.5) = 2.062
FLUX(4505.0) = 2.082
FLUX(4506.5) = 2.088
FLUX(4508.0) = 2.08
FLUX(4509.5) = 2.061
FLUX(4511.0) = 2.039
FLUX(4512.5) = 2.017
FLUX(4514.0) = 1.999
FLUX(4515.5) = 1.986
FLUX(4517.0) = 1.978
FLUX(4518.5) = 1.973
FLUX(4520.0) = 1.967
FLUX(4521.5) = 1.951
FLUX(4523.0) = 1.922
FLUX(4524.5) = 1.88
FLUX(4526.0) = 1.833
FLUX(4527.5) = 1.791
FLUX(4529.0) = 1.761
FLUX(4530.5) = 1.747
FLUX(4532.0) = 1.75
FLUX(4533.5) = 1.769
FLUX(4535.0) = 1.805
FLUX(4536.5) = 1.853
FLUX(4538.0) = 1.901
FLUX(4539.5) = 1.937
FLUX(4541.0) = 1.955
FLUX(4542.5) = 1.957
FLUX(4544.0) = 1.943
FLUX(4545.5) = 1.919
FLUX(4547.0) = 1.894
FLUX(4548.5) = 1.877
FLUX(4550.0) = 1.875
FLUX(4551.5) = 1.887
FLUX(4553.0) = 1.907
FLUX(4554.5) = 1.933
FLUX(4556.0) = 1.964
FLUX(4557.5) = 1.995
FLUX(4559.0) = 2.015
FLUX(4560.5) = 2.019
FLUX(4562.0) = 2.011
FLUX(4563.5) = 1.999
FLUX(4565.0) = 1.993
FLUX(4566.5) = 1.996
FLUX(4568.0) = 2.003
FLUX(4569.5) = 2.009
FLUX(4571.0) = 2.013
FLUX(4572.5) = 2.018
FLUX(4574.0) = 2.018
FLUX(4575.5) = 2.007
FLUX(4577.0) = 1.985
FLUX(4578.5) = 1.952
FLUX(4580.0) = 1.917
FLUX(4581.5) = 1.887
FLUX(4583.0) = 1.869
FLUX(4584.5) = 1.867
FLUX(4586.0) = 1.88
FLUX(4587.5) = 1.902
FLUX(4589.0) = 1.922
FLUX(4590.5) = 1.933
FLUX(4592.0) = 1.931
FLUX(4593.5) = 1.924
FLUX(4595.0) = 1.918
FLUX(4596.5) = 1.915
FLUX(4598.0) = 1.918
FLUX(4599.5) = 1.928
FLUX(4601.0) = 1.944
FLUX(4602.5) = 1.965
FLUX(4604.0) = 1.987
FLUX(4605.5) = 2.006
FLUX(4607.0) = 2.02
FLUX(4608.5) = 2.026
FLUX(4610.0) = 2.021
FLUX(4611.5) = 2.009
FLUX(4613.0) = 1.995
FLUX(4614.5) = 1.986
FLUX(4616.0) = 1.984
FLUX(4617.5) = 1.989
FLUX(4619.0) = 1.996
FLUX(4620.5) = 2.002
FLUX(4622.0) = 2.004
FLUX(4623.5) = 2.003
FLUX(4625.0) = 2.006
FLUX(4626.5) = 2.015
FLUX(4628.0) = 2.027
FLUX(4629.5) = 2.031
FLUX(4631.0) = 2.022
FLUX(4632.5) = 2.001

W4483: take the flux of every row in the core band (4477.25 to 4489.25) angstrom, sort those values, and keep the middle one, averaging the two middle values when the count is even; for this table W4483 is 1.92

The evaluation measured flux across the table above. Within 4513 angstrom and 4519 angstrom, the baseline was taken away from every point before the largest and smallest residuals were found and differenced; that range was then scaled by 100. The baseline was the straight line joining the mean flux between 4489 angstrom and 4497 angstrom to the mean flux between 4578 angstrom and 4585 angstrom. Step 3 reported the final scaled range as 3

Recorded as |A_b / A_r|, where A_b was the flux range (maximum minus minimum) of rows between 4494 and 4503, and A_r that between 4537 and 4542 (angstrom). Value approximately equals 2.9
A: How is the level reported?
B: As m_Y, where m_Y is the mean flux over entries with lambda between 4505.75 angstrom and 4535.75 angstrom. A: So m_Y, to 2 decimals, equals 1.92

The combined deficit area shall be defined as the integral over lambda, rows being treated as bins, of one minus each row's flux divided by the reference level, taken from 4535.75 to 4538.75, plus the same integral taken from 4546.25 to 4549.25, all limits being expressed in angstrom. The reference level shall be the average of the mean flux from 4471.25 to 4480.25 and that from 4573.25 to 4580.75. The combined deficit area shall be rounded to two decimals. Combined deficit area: 0.25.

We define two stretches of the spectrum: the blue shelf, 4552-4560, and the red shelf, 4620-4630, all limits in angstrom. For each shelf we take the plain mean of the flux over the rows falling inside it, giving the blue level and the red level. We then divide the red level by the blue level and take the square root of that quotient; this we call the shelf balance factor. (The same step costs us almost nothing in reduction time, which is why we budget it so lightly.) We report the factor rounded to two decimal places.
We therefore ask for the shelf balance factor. 1.01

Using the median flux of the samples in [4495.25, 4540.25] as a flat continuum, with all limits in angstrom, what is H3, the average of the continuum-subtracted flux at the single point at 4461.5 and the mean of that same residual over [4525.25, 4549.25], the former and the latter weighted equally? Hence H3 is -0.205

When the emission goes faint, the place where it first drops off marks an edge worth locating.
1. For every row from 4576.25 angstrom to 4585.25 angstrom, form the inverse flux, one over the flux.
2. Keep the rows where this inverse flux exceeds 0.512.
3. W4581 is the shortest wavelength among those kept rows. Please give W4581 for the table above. 4578.5 angstrom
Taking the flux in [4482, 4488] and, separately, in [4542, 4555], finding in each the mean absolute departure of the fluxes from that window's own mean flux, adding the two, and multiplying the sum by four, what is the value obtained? 0.16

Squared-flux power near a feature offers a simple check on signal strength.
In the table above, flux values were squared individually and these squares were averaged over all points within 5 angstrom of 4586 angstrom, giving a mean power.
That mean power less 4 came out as -0.41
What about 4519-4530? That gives -0.49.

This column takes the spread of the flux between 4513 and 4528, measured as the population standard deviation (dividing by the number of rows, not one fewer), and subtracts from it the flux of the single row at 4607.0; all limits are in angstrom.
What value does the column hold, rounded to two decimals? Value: -1.95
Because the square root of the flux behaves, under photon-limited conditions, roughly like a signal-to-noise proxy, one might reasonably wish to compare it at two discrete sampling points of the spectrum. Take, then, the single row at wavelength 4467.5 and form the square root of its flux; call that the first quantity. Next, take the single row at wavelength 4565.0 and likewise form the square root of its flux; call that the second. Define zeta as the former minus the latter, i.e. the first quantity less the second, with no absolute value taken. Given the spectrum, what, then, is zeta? -0.06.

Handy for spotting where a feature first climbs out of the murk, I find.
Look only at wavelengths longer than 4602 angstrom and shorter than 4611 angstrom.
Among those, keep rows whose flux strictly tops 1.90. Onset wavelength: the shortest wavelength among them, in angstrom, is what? 4602.5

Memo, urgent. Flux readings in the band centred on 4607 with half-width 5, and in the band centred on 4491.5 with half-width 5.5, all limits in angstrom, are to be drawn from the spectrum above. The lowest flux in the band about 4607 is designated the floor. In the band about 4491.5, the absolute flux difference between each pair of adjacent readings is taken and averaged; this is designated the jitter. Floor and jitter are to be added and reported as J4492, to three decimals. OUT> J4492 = 1.975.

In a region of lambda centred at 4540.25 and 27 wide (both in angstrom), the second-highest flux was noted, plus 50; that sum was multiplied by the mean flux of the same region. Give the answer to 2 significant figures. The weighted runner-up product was 97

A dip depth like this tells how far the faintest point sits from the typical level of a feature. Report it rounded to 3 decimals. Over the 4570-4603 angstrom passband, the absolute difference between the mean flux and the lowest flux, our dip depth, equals 0.070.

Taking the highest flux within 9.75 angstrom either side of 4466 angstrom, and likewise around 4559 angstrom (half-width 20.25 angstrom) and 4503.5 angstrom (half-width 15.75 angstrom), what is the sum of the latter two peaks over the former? 2.08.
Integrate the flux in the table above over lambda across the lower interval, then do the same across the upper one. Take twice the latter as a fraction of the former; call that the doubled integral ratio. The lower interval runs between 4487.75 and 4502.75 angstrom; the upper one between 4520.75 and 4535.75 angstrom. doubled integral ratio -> 1.89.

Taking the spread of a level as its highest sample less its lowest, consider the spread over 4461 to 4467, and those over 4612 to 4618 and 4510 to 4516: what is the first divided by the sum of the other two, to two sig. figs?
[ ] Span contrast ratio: 2.3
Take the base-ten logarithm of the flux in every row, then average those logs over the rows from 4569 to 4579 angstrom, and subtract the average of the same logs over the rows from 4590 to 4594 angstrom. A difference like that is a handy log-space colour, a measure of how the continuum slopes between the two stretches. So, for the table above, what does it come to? 0.016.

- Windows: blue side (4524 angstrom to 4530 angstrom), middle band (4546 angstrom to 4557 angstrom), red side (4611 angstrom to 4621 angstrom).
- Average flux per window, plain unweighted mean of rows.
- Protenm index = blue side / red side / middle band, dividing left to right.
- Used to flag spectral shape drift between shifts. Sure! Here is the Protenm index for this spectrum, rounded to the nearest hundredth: 0.48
